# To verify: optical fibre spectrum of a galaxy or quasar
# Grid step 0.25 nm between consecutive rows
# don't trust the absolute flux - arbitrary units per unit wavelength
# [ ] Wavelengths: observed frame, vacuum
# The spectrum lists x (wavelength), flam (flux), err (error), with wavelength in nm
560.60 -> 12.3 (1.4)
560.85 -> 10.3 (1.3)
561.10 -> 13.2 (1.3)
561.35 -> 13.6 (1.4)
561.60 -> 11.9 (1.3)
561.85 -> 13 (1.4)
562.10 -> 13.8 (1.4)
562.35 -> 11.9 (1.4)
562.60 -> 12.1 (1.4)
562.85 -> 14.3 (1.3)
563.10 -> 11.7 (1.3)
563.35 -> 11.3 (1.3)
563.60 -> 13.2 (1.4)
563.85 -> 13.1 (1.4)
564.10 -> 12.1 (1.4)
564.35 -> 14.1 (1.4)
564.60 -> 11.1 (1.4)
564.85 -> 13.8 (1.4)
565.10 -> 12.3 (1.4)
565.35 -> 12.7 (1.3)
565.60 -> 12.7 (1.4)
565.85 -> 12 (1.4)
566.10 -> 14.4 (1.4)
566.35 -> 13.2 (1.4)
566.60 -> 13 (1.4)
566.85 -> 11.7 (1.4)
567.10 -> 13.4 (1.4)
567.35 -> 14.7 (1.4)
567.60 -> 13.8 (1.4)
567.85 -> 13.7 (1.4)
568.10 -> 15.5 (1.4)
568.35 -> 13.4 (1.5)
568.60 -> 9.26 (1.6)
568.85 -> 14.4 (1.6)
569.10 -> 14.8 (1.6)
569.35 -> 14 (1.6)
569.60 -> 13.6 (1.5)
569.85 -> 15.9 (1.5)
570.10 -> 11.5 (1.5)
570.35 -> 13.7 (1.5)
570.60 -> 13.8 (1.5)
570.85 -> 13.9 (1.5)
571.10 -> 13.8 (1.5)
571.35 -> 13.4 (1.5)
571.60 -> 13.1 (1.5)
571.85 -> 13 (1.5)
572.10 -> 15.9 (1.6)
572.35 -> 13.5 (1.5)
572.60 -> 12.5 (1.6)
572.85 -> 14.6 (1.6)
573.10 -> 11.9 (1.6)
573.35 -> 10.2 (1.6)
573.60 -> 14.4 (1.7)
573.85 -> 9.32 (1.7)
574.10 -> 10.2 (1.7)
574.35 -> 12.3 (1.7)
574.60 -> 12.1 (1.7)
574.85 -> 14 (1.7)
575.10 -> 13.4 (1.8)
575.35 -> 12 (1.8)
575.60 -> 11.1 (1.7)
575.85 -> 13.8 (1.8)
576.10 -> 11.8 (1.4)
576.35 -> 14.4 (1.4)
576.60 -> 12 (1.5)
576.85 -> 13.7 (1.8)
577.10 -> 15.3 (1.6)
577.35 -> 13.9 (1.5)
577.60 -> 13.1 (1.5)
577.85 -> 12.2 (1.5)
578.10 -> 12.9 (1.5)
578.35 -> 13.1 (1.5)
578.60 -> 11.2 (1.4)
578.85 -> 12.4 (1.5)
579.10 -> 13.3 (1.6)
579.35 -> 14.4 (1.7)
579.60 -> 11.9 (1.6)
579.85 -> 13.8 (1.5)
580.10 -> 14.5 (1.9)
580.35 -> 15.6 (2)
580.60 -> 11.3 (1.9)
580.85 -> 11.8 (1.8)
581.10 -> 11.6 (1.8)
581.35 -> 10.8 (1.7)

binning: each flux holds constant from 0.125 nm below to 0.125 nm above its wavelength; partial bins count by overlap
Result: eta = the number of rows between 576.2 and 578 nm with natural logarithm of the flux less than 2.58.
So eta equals 3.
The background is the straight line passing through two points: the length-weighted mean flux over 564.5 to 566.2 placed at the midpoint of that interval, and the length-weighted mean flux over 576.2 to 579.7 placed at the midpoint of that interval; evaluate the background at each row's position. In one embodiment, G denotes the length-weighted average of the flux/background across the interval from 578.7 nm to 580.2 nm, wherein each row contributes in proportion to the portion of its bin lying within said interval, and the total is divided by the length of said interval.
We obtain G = 1.01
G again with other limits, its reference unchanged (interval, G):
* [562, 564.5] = 1.01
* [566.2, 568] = 1.05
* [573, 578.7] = 0.96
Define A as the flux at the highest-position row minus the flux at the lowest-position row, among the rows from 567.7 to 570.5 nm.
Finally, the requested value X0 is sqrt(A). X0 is 0.00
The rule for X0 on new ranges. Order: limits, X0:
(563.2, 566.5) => 1.38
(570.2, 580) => 0.32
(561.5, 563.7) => 1.14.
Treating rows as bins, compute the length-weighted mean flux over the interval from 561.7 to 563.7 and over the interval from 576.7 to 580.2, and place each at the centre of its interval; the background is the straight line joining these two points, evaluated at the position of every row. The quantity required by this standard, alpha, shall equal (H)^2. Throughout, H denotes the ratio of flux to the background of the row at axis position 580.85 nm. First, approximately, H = 0.88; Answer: 0.78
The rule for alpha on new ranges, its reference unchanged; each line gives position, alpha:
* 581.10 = 0.76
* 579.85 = 1.08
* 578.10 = 0.95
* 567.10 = 1.09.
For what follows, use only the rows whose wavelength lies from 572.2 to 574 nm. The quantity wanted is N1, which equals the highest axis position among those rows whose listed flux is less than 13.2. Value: 573.85 nm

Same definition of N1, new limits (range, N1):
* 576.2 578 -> 577.85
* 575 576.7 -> 576.60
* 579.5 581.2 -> 581.10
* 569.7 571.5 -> 570.10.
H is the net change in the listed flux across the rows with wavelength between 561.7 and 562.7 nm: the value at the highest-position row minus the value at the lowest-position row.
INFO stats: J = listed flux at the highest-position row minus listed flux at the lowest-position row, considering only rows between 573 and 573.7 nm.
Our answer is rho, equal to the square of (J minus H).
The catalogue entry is 11.6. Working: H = -0.9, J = 2.5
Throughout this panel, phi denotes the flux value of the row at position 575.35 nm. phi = 12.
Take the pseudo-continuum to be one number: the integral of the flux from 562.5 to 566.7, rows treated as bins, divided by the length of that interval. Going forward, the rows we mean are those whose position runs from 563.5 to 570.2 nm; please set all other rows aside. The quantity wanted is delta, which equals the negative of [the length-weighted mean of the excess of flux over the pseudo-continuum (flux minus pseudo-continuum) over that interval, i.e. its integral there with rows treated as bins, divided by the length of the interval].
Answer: -0.47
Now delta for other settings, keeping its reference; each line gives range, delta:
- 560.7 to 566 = 0.19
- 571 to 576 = 0.06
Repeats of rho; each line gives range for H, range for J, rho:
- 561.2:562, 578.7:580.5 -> 14.4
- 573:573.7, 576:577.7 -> 1.4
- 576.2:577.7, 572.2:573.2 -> 0.1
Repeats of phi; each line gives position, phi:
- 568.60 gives 9.26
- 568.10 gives 15.5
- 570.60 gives 13.8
